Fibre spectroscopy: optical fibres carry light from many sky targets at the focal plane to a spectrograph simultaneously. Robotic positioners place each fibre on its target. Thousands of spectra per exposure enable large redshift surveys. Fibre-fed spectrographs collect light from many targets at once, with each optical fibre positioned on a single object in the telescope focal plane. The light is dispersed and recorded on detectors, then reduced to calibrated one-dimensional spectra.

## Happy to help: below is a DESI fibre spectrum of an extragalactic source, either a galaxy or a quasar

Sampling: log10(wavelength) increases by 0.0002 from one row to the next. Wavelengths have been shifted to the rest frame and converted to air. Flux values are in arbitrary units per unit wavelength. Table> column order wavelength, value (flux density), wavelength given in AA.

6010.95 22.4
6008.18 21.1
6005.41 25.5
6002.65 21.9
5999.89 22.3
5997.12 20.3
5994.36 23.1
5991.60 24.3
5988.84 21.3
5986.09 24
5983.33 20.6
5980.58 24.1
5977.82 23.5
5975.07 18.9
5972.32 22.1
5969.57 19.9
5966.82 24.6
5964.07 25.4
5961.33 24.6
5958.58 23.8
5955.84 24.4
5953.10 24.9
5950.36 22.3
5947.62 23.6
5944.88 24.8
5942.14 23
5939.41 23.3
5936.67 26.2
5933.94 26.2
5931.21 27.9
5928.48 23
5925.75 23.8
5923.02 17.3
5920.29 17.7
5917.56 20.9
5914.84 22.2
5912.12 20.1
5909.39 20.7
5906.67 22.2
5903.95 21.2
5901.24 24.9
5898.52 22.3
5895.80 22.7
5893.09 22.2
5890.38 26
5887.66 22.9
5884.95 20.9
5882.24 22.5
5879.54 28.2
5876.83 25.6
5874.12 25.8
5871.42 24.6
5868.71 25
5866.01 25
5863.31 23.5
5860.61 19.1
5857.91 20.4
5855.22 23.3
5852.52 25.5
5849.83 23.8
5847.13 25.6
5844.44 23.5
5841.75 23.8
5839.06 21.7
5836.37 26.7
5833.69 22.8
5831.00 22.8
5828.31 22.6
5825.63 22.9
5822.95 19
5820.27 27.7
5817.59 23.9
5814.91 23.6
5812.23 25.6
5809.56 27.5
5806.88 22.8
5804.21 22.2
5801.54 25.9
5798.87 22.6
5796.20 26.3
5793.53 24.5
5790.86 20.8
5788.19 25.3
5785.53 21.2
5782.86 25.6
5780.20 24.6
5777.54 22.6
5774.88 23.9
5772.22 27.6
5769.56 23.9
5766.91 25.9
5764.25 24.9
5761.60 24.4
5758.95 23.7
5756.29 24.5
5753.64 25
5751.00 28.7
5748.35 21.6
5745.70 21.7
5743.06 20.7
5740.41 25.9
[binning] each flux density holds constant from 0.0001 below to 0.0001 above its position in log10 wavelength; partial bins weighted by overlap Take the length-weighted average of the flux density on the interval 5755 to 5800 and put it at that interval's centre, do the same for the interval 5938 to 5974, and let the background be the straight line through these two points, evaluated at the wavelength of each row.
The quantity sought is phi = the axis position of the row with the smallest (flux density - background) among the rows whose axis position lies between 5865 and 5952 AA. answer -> 5923.02 AA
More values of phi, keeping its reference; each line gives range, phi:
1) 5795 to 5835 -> 5822.95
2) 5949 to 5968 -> 5950.36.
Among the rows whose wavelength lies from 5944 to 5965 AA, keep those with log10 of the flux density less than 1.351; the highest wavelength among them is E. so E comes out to 5950.36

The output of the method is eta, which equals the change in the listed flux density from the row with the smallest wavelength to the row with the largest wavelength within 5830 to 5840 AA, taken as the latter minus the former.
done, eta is -1.1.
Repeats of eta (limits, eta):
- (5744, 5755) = 3.3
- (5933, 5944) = -3.2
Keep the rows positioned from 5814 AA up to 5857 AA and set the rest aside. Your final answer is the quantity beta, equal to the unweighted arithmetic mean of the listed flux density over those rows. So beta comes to 23.7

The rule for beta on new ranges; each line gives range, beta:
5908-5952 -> 22.7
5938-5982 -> 23.3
